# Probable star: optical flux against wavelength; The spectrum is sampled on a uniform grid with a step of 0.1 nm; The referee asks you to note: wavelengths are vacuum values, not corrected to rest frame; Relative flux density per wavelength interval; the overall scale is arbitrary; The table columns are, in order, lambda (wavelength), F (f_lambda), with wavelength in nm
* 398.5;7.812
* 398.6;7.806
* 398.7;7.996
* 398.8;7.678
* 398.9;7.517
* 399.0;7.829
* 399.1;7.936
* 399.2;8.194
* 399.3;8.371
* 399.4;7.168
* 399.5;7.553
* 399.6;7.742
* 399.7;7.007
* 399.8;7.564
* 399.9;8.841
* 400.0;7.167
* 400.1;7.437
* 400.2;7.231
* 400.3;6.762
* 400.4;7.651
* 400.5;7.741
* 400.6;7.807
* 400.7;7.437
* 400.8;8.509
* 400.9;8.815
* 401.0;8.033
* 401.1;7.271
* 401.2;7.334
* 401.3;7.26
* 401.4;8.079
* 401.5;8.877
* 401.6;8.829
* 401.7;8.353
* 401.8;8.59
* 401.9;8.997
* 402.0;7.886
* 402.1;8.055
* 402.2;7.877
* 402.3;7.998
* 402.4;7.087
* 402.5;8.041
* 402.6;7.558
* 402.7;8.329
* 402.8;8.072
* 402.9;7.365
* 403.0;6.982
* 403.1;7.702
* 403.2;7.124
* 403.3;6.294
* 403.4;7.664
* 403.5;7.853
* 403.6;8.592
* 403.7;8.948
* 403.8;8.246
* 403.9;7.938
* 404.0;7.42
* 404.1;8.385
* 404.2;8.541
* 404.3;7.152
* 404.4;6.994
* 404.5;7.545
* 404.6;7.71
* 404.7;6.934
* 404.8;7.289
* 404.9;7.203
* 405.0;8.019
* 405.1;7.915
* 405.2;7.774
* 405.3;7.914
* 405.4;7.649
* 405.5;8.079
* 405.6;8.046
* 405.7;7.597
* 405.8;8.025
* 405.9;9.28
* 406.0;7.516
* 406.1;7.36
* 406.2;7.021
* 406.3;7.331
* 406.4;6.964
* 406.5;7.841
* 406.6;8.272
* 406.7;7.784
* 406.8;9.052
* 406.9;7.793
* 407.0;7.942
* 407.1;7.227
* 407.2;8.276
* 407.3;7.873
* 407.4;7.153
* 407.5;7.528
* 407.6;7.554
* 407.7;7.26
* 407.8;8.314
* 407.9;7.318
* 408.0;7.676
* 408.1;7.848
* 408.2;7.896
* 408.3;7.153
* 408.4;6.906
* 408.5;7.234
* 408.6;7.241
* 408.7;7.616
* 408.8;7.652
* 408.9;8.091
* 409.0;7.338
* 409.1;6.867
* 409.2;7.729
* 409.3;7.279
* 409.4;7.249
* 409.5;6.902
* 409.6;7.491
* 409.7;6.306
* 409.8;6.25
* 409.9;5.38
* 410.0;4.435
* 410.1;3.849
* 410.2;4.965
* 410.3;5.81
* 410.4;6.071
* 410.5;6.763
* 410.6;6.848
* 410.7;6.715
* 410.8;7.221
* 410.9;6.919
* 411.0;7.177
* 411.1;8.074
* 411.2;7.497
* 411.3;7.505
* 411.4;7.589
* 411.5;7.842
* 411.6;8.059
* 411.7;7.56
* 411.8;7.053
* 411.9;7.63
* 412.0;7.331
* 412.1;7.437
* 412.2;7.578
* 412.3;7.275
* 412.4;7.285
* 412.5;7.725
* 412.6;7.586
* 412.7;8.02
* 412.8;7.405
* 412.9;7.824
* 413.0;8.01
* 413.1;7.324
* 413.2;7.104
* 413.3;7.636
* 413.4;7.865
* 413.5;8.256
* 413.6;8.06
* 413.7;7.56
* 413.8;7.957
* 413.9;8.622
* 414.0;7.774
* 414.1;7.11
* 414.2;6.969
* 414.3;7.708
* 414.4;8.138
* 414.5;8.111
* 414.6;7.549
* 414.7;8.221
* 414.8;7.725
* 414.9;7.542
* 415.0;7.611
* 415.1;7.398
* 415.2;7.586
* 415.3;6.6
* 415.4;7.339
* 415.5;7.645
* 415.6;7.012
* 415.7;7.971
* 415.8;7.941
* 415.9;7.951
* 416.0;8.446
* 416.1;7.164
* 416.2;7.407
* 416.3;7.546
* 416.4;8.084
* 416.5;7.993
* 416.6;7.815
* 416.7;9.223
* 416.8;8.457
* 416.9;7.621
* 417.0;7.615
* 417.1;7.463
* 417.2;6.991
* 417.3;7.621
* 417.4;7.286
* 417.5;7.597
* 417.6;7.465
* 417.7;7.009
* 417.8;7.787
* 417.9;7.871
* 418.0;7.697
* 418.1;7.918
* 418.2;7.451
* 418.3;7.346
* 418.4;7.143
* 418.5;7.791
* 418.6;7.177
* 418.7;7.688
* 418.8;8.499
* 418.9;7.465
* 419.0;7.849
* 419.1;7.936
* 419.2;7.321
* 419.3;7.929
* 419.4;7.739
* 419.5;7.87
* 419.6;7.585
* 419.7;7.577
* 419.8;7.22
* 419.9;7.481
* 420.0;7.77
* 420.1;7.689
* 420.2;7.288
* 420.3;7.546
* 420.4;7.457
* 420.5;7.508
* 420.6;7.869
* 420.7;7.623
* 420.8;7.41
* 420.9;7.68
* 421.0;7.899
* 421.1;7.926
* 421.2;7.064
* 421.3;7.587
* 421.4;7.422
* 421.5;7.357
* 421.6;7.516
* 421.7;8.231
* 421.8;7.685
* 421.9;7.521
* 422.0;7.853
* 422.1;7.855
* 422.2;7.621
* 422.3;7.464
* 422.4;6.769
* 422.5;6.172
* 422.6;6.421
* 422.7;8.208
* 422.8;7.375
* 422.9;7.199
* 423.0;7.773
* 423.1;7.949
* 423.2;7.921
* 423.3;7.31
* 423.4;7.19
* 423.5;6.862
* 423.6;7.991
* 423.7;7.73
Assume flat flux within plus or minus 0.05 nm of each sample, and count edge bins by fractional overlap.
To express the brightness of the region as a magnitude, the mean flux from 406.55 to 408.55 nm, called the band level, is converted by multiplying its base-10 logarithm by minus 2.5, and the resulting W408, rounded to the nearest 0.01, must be -2.22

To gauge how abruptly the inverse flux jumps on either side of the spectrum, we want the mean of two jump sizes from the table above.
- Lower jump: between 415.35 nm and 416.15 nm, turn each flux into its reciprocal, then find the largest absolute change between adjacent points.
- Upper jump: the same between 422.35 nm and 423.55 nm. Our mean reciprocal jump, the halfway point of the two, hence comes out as 0.028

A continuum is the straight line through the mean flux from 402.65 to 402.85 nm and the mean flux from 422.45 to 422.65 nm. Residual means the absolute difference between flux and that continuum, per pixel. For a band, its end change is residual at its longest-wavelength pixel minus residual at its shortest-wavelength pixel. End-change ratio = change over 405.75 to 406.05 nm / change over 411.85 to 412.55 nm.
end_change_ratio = 1.7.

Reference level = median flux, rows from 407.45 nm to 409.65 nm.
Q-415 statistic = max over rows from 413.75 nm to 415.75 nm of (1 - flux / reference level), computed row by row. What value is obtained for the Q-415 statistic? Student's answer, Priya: 0.11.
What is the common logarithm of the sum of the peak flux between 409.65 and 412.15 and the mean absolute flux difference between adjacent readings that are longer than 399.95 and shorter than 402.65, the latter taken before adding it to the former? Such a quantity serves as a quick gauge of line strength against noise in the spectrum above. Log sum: 0.93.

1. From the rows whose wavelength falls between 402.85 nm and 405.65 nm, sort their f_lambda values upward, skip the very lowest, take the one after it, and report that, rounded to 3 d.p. 6.934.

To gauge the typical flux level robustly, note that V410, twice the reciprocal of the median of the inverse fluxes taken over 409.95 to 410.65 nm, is 11.6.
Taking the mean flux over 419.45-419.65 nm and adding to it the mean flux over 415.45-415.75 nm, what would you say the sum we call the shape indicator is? 15.3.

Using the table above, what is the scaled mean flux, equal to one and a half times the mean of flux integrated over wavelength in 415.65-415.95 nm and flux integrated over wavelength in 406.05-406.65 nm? 5.1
